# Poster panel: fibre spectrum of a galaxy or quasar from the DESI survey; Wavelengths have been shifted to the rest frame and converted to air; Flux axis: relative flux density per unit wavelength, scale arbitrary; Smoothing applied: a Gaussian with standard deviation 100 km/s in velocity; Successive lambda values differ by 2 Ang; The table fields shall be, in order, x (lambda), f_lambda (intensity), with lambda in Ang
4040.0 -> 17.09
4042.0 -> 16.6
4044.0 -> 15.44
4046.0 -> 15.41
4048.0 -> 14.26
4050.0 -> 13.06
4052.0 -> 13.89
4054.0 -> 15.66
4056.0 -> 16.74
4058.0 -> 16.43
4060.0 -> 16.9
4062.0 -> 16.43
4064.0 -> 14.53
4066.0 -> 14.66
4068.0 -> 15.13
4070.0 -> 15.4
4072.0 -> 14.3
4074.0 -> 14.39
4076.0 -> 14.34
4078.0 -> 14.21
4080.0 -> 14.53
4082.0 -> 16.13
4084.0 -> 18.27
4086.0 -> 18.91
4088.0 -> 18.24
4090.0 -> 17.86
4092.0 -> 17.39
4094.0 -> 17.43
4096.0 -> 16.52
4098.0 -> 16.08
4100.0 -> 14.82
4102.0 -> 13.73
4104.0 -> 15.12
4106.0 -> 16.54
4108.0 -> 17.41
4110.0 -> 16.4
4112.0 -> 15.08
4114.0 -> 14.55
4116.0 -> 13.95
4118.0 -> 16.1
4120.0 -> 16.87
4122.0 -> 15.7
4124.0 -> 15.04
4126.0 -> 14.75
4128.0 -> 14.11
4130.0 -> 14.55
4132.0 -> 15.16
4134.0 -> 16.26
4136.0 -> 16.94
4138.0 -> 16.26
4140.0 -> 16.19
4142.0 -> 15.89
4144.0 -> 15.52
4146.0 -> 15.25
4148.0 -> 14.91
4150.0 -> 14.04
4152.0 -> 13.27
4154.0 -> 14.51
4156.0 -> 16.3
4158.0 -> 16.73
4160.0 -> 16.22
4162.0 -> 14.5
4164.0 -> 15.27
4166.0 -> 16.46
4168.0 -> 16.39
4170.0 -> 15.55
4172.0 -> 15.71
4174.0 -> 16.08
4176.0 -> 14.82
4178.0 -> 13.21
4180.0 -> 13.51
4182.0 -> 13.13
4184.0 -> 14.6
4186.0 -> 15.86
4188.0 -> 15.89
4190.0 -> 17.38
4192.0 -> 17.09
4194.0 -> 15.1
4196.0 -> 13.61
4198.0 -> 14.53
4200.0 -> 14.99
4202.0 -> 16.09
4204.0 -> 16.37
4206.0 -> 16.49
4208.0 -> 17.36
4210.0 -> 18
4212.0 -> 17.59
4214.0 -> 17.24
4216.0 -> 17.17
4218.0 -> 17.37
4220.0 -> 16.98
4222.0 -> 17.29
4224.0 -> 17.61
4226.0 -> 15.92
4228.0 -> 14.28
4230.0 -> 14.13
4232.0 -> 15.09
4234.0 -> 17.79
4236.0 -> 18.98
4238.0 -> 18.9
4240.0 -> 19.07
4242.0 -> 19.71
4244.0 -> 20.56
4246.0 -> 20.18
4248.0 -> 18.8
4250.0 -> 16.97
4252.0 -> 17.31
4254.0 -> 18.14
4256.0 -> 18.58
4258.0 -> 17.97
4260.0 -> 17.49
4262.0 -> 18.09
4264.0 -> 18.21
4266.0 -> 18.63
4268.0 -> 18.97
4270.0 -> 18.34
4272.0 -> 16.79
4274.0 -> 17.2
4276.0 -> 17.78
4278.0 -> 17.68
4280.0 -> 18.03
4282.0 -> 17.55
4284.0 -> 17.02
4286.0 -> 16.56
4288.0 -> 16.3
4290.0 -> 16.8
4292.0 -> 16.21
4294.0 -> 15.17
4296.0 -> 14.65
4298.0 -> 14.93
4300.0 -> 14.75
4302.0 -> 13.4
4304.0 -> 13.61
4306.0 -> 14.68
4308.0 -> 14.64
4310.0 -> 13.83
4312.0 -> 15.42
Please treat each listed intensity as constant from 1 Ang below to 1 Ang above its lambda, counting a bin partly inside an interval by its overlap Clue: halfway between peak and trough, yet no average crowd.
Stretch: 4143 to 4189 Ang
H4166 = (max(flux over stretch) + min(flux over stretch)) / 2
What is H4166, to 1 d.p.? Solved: 14.9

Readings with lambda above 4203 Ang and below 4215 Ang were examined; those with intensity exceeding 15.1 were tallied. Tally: 6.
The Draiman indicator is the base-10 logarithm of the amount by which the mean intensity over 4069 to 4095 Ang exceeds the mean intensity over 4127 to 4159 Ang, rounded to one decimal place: 0.0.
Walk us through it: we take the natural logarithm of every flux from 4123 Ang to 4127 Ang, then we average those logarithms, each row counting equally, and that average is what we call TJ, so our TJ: 2.70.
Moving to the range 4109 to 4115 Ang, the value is 2.73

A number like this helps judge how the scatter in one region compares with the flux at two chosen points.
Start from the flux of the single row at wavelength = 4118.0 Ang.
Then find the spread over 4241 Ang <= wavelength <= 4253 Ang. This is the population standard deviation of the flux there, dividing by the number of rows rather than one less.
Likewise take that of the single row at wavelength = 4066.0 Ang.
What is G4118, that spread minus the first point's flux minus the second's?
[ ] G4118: -29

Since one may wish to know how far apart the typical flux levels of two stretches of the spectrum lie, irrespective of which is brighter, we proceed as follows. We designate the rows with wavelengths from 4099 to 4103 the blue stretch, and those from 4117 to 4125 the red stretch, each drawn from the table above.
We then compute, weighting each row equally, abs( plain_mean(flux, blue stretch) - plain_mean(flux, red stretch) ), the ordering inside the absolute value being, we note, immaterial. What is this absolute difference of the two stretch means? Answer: 1.65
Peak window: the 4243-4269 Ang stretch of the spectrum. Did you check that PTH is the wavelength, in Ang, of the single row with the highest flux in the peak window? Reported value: 4244.0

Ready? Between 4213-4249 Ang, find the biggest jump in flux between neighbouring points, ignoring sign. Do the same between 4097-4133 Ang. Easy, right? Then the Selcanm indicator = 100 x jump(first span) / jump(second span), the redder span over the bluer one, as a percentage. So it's 126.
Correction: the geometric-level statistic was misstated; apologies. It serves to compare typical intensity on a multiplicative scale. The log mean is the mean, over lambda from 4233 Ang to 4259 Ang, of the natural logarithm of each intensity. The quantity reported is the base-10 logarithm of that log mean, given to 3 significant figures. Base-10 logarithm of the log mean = 0.466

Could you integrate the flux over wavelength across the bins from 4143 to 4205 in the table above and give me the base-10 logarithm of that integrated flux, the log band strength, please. 2.98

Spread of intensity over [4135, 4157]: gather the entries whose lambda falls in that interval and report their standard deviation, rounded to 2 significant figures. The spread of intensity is 1.1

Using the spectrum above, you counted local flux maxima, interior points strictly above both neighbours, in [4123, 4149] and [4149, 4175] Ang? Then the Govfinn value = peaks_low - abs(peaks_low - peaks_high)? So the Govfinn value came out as 0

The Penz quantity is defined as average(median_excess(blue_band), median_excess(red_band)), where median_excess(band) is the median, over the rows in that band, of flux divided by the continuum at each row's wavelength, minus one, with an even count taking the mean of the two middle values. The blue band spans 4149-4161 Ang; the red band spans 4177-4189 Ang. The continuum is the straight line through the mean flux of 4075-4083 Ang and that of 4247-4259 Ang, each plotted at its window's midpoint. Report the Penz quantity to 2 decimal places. -0.10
